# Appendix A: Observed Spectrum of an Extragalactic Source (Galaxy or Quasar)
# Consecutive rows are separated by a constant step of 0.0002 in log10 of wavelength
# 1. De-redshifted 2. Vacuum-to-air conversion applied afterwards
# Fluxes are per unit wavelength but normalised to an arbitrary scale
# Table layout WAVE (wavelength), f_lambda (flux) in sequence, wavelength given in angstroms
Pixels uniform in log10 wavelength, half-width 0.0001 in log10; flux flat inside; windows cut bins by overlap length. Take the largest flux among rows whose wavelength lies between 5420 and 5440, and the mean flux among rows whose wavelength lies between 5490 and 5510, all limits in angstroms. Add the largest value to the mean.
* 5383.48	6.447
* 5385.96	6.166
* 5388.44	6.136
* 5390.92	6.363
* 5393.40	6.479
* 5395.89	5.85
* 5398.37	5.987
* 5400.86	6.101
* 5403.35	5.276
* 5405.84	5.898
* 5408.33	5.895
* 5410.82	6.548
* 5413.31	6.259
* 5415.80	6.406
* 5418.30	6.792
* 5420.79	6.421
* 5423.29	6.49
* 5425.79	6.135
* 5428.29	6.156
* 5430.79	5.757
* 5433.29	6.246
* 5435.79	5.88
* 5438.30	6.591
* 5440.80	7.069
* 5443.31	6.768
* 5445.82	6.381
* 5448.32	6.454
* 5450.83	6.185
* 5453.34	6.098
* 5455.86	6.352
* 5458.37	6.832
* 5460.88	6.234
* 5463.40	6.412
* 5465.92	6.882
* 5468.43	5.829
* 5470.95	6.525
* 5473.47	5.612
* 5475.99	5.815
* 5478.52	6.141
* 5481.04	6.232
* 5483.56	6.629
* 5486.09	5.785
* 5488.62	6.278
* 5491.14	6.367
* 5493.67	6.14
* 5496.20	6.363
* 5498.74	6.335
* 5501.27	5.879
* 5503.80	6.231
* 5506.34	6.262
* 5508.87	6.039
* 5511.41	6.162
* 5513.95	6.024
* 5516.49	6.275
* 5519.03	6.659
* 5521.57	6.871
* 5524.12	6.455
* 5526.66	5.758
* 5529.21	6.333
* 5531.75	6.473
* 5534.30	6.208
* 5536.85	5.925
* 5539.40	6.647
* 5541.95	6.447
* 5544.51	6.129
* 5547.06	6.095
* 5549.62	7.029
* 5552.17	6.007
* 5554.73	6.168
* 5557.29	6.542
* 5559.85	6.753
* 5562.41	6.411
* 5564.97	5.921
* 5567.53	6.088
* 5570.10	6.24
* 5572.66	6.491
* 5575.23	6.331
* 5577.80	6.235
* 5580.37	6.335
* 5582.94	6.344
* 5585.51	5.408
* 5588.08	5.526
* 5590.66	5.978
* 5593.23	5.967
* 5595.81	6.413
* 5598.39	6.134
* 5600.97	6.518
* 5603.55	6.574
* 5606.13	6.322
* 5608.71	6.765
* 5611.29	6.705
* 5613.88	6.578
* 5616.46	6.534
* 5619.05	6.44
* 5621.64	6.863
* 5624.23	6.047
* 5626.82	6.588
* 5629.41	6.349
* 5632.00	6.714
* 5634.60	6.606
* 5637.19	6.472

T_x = 12.8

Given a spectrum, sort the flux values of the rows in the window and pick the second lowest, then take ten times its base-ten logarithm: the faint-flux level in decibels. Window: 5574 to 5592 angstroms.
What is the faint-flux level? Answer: 7.42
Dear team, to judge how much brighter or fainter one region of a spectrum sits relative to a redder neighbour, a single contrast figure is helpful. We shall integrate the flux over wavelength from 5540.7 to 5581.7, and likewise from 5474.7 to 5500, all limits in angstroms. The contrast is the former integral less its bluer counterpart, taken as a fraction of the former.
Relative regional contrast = 0.4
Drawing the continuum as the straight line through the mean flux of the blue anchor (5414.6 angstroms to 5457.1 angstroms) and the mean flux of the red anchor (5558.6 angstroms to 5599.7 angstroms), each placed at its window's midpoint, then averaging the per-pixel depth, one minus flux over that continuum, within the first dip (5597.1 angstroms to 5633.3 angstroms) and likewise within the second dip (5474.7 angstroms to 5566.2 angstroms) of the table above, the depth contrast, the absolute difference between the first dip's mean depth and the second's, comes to 0.061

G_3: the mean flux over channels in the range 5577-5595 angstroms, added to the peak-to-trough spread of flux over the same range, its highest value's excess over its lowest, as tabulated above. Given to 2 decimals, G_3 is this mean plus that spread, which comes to 6.91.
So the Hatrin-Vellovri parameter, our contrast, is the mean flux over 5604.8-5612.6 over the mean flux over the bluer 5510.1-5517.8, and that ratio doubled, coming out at 2.14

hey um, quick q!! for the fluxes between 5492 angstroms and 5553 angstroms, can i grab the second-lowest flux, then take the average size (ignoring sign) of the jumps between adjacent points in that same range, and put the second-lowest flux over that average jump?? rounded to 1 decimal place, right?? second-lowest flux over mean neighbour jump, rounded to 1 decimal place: 16.8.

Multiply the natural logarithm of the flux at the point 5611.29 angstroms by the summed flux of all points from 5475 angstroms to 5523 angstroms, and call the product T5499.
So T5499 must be 225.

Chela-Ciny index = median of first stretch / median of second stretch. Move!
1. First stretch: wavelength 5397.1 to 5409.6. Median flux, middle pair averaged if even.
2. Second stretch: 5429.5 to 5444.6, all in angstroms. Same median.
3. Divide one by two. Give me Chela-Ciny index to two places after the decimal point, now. 0.92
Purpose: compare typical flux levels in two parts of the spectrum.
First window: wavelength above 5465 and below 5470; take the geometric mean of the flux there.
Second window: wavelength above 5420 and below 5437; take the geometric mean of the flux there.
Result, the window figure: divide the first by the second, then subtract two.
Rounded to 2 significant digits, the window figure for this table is -0.97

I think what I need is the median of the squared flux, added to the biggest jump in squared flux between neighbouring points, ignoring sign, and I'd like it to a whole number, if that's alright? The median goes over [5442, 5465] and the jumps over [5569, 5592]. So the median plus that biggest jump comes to 52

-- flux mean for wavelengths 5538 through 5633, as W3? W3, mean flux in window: 6.34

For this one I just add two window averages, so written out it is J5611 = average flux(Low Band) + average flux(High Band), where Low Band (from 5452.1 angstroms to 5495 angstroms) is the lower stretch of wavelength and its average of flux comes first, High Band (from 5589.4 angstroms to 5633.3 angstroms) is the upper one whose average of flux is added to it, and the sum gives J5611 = 12.7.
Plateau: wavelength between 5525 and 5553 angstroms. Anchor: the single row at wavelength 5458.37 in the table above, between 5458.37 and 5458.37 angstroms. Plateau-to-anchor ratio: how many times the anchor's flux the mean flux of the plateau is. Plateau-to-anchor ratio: 0.92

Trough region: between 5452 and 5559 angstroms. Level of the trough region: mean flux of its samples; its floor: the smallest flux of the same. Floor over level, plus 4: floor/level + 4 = 4.89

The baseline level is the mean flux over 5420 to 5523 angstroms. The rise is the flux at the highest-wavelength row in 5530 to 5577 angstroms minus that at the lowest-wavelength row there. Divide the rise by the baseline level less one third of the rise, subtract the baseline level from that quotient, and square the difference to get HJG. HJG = 39.8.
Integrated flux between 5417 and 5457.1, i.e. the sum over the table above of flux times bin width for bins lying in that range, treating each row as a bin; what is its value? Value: 255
